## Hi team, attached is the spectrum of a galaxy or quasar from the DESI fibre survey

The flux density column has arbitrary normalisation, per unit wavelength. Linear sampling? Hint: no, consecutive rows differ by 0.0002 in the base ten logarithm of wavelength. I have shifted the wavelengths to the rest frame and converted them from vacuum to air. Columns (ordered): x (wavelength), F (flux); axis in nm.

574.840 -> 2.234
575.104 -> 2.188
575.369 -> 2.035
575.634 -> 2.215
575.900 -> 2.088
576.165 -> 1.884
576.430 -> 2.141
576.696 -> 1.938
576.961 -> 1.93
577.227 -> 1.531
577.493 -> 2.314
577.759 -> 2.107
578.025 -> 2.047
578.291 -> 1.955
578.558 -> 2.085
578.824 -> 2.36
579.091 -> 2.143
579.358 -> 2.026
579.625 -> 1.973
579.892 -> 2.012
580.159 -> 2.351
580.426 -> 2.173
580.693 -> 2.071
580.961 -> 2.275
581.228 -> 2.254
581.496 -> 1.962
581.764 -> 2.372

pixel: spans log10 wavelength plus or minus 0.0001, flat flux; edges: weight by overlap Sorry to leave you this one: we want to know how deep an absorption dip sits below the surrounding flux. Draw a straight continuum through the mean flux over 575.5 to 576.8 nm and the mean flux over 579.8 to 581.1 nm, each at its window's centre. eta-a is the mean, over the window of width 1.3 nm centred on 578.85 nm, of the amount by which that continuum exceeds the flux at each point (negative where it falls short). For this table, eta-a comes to 0.02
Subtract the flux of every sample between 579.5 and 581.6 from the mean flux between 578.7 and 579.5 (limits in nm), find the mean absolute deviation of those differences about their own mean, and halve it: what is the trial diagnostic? 0.065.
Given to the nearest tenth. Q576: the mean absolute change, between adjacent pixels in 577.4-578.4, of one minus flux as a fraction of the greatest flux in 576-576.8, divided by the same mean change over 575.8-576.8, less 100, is -99.5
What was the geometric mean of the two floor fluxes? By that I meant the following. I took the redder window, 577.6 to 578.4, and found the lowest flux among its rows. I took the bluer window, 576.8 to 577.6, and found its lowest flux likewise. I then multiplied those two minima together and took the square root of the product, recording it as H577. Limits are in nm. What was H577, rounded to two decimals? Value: 1.73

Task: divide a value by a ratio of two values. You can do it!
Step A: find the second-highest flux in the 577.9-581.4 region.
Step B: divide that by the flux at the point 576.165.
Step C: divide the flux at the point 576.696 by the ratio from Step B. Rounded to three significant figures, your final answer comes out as 1.55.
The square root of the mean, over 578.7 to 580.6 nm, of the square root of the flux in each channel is 1.21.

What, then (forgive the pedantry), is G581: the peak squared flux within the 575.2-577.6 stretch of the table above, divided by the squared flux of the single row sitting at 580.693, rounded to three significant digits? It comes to 1.25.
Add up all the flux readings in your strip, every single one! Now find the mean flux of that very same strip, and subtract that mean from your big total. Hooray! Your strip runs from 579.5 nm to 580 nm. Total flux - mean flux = 1.99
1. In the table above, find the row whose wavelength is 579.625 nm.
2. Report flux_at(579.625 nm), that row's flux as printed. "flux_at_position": 1.973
